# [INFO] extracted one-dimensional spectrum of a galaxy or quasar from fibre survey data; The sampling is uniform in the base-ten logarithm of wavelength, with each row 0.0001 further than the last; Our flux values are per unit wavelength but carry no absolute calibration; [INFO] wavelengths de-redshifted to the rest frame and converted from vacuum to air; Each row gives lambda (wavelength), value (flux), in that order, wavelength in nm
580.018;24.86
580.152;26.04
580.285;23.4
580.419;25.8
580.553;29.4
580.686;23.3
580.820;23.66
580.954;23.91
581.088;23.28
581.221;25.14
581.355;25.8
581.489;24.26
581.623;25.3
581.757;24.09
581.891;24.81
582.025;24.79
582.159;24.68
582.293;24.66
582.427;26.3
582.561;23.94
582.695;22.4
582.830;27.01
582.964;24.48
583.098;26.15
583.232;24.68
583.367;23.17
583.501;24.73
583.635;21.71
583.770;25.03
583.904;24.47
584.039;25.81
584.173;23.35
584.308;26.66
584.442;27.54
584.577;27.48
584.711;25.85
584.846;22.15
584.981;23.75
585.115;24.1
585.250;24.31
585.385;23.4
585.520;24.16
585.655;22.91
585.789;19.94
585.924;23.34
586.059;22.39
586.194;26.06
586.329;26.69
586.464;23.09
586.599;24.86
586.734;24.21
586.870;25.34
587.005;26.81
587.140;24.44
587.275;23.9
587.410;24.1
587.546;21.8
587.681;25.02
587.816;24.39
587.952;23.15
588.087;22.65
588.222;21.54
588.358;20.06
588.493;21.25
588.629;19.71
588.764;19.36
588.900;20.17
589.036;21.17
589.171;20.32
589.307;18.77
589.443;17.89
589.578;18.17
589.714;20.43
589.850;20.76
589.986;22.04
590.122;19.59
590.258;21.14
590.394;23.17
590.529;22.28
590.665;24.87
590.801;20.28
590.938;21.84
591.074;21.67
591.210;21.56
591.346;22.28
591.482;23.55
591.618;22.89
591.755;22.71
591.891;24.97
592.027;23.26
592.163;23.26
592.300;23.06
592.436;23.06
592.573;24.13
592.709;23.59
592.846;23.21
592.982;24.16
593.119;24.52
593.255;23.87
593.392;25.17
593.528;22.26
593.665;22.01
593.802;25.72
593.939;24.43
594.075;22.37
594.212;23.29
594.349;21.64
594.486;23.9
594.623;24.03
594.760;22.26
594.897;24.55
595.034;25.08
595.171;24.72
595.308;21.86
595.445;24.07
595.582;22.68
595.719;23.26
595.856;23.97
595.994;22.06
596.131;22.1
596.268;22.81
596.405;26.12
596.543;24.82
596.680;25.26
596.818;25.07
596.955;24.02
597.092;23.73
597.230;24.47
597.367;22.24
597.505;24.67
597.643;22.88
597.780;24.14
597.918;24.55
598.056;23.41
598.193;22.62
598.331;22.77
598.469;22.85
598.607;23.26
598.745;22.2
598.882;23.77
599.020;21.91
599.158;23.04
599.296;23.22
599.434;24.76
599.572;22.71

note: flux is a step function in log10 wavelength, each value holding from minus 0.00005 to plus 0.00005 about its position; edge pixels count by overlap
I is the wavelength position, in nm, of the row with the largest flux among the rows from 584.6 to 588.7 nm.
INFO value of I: 587.005 nm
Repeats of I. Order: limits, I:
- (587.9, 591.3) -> 590.665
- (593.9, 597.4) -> 596.405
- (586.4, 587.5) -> 587.005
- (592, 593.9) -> 593.802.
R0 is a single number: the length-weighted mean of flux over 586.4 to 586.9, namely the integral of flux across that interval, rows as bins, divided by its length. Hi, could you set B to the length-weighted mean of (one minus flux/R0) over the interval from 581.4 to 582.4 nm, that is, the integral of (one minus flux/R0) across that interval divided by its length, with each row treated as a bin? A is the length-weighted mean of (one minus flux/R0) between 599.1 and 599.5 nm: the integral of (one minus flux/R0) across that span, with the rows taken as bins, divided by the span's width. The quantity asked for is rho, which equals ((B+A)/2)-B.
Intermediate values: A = 0.024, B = -0.019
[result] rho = 0.02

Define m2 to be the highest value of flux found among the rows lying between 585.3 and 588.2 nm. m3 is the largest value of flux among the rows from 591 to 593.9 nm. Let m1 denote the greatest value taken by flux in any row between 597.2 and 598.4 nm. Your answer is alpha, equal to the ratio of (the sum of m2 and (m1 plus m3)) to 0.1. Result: 772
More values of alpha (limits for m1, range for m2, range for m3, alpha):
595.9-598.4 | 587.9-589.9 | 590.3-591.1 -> 741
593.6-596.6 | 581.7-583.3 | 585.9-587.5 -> 799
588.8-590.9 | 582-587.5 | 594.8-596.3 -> 775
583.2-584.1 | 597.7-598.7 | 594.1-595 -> 749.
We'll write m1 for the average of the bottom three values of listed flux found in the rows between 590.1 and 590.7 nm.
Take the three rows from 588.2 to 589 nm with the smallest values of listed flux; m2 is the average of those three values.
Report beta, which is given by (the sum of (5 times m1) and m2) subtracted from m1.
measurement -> -104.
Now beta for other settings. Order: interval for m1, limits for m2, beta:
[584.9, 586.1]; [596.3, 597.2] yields -111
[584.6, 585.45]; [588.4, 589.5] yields -111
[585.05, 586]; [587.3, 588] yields -111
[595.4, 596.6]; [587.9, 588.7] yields -109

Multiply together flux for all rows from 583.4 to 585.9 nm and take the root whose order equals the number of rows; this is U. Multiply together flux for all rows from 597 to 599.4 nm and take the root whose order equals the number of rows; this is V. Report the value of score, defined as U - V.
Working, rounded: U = 24.2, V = 23.3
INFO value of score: 1.0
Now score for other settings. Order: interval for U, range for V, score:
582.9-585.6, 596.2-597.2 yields 0.1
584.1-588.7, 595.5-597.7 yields 0.0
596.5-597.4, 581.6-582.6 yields -0.6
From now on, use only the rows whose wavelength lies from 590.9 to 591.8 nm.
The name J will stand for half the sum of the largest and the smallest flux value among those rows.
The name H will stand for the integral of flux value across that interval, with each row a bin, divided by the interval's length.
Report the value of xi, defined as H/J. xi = 0.99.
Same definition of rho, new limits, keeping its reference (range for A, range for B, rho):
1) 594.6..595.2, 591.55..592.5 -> -0.02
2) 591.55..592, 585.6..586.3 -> -0.01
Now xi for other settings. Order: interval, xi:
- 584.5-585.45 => 0.99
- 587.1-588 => 1.02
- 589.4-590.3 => 1.00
